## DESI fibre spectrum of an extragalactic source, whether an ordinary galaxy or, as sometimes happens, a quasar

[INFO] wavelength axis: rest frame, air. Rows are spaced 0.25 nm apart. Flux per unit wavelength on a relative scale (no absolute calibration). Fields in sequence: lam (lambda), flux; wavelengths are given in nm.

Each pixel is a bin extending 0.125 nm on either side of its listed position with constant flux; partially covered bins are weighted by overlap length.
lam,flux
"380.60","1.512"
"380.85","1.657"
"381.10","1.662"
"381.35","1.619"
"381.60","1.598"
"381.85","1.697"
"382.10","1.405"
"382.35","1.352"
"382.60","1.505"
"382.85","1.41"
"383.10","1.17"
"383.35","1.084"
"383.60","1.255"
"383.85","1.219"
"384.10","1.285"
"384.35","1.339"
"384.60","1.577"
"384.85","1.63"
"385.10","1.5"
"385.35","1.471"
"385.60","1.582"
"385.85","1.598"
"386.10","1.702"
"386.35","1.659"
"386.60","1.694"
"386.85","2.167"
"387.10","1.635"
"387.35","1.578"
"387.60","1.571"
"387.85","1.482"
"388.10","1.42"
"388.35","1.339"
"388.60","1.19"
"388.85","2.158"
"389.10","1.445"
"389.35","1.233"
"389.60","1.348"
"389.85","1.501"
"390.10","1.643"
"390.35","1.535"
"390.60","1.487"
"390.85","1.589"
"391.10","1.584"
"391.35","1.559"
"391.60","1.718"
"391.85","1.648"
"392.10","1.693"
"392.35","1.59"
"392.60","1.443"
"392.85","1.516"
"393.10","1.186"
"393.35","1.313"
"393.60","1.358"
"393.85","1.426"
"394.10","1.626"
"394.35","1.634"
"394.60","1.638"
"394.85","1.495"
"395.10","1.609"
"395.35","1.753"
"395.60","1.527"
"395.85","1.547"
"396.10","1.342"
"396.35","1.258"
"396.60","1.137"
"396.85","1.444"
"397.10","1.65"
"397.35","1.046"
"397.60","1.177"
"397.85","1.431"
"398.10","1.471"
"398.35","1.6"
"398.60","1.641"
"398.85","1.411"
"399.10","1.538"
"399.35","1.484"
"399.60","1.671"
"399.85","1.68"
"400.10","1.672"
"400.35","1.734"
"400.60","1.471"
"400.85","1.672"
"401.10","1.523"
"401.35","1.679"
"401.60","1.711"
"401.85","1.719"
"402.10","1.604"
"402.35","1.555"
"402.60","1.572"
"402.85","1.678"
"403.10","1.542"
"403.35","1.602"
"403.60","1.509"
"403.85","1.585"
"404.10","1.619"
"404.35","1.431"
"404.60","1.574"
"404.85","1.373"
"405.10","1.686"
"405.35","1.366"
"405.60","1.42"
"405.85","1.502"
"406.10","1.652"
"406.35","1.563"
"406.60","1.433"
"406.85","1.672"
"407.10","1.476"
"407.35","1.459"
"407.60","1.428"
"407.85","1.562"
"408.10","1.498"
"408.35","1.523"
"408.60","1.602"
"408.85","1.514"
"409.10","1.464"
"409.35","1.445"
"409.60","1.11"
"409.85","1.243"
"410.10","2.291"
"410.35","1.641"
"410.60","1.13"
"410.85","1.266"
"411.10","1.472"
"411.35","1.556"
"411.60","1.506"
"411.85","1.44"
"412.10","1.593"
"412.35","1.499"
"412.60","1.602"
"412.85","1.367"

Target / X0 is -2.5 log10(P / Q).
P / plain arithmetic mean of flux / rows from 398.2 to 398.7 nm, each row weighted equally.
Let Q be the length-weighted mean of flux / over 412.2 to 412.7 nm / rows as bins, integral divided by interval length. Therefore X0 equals -0.05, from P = 1.62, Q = 1.55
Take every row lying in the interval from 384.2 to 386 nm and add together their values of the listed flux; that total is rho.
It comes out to 11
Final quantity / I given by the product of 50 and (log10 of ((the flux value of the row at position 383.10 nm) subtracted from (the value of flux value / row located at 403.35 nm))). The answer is -18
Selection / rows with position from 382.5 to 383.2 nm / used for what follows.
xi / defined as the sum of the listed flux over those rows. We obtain 4.1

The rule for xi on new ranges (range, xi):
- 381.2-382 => 4.9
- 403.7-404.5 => 4.6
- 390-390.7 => 4.7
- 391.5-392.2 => 5.1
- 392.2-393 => 4.5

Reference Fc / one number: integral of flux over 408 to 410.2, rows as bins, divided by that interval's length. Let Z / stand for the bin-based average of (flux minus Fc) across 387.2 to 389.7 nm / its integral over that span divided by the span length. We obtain -0.033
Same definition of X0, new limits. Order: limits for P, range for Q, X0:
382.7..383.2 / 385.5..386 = 0.23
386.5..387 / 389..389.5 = -0.40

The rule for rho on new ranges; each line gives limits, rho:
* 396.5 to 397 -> 3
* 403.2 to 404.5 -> 8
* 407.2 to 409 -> 11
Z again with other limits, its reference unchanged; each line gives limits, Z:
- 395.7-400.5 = -0.042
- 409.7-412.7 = 0.003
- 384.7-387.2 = 0.151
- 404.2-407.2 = 0.001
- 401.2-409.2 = 0.037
